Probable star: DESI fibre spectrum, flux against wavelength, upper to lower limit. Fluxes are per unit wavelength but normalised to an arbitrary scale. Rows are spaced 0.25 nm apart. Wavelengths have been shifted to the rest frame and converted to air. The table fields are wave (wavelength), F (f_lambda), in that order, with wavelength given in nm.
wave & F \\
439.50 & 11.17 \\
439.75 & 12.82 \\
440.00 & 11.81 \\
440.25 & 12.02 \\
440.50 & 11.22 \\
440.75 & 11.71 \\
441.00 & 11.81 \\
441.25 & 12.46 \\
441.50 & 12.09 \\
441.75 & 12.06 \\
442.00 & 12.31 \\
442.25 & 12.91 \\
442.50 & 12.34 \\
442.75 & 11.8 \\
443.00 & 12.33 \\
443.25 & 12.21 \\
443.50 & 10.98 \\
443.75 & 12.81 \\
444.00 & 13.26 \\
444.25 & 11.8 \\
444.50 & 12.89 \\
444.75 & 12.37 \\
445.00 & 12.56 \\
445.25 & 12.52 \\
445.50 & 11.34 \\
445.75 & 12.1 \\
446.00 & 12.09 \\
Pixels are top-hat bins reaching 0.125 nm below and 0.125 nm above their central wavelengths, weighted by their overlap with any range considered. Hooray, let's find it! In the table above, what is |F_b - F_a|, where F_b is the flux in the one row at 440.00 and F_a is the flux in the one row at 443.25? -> 0.40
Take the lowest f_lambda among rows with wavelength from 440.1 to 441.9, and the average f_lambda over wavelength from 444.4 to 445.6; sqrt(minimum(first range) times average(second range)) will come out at 11.8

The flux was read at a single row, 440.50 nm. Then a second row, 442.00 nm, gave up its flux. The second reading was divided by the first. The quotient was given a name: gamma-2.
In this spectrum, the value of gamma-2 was 1.10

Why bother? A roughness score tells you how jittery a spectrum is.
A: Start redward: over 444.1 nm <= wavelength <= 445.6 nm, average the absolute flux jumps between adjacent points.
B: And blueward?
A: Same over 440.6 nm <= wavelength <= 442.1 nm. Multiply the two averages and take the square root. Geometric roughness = 0.41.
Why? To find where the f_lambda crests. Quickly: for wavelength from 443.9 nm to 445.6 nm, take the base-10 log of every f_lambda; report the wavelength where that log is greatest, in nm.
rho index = 444.00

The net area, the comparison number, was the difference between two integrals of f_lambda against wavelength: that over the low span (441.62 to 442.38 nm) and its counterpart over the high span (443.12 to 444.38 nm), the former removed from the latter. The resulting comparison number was 6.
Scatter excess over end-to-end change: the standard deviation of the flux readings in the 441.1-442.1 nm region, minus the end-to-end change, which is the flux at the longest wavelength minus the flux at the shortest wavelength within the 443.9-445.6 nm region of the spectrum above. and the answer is 2.1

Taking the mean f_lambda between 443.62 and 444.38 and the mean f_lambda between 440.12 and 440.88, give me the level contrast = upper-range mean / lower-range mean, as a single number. 1.08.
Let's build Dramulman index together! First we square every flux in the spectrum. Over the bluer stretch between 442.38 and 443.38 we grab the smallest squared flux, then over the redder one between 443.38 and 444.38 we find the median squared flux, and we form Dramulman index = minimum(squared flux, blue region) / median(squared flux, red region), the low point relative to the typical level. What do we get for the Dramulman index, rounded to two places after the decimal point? 0.92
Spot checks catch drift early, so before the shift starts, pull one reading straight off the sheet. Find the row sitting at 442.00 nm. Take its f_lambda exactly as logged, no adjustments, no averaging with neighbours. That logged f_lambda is 12.31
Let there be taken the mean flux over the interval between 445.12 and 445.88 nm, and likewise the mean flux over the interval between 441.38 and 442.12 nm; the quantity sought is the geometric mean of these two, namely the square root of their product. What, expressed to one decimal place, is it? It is 12.1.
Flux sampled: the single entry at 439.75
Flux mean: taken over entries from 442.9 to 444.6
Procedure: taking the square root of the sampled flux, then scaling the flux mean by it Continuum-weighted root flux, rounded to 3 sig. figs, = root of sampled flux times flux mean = 44.1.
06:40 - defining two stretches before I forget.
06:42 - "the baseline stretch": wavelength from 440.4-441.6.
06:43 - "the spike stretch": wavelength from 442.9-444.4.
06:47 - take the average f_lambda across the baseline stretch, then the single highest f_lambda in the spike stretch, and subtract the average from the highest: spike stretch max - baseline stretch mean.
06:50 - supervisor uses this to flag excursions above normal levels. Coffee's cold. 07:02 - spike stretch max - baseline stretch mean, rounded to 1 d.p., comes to 1.4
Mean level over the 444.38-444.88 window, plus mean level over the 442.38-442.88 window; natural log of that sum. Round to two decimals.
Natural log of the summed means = 3.21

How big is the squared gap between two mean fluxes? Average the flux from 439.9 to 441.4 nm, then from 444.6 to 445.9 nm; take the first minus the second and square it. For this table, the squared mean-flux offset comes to 0.12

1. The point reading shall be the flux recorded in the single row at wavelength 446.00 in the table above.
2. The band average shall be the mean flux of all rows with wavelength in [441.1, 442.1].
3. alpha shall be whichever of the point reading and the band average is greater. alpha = 12.2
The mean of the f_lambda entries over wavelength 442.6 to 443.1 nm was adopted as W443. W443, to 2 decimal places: 12.07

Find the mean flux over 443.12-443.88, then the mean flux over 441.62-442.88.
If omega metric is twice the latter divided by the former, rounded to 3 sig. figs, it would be 2.05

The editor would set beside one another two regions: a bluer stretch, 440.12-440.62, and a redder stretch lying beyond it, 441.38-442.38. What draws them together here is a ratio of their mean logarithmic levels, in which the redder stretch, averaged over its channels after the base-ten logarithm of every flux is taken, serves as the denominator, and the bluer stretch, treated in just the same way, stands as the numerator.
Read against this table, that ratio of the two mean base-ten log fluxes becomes 0.976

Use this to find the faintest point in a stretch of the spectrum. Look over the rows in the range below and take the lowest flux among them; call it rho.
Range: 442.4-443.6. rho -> 10.98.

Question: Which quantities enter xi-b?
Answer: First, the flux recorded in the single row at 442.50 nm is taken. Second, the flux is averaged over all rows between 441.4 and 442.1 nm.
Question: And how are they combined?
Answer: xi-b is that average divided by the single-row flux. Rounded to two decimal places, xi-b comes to 0.98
